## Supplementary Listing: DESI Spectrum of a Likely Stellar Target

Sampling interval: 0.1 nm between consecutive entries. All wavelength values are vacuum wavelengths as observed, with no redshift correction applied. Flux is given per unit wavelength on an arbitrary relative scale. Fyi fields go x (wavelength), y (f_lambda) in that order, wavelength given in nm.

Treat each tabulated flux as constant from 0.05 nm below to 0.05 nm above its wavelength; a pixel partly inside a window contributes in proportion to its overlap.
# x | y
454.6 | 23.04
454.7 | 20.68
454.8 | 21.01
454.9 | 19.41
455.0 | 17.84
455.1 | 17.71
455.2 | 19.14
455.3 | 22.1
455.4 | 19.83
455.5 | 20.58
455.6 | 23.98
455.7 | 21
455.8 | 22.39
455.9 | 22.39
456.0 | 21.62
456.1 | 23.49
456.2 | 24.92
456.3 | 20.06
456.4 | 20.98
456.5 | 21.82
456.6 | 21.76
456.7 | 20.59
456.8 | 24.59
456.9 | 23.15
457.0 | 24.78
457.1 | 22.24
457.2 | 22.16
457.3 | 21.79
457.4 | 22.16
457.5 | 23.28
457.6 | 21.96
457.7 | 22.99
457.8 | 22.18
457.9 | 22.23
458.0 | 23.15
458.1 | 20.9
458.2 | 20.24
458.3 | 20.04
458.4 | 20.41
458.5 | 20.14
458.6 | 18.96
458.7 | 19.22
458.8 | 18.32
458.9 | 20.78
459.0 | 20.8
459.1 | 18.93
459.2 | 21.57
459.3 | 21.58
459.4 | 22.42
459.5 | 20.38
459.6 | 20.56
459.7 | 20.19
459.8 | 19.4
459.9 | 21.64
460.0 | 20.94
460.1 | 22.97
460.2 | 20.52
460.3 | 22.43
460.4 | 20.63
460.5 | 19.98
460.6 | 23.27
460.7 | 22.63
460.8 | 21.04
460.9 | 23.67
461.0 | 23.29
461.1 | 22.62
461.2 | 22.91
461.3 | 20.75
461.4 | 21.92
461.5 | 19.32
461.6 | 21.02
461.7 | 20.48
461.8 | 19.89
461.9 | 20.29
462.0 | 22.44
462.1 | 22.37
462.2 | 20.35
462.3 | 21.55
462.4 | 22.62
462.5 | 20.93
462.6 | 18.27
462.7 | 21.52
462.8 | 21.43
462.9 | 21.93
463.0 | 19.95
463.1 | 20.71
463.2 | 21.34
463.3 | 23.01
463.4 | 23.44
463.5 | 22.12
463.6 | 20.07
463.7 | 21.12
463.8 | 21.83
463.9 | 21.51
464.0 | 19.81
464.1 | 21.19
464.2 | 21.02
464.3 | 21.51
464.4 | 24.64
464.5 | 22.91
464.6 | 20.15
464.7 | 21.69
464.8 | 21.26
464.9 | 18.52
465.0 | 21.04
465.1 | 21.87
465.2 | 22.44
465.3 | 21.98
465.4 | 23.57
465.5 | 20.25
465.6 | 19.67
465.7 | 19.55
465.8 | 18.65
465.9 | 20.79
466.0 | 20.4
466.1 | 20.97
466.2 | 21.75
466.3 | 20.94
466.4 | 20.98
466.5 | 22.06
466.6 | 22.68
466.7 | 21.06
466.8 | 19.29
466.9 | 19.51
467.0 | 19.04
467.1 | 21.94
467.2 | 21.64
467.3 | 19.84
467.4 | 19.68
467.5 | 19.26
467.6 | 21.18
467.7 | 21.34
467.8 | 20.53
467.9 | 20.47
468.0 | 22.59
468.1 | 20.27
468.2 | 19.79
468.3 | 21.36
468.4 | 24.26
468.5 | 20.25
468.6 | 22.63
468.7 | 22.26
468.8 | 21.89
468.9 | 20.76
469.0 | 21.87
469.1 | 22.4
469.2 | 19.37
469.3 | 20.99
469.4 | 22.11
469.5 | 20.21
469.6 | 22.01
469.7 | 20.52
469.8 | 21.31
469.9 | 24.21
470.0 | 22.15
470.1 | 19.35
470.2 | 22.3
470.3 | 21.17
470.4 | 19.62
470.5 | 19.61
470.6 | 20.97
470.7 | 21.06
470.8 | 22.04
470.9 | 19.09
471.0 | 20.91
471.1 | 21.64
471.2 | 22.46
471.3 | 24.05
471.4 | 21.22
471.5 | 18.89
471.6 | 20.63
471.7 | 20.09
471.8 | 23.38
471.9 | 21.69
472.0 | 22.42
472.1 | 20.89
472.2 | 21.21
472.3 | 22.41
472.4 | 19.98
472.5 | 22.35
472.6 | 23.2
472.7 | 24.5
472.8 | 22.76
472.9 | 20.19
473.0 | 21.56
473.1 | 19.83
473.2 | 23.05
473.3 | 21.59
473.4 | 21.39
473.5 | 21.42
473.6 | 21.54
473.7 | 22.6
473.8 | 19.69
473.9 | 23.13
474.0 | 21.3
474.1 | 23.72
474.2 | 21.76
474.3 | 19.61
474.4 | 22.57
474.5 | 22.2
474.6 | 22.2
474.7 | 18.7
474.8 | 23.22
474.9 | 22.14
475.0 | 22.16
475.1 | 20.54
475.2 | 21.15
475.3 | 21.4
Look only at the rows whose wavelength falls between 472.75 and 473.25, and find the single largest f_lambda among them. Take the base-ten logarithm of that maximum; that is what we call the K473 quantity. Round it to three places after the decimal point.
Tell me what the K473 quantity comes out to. 1.363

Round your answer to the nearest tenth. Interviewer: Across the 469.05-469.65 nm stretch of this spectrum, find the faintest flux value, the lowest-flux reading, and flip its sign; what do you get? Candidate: -19.4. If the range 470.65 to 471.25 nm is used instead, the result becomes -19.1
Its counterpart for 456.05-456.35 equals -20.1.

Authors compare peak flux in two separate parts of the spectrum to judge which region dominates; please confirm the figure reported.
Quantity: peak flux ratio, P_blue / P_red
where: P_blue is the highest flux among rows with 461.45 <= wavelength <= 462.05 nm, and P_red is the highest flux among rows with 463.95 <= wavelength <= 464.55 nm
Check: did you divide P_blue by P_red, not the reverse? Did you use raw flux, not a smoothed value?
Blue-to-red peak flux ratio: 0.91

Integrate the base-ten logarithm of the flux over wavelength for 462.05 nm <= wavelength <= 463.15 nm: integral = 1.45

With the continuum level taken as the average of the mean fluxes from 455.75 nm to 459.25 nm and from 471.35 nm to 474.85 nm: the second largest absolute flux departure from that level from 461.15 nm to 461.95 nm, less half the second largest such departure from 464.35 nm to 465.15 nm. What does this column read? 0.23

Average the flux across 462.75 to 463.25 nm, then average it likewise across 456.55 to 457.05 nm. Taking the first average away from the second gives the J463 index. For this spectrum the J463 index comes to 1.9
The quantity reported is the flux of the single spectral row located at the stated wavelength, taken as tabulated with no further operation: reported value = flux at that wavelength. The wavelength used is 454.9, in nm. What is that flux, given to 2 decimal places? 19.41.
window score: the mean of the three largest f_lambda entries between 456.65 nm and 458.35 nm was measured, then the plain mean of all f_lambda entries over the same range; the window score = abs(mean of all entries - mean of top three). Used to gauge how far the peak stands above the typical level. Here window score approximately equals 1.96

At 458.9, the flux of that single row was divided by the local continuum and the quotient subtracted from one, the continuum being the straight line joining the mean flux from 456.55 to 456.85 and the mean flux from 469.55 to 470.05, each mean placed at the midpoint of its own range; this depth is 0.07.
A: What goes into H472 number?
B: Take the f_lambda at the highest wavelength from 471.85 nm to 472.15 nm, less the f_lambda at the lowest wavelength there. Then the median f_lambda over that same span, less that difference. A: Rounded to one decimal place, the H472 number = 22.5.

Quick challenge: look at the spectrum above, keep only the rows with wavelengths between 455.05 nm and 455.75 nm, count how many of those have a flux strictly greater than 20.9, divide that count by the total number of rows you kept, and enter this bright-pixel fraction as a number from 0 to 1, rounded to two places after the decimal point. 0.43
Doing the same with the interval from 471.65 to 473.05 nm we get 0.71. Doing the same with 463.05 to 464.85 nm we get 0.78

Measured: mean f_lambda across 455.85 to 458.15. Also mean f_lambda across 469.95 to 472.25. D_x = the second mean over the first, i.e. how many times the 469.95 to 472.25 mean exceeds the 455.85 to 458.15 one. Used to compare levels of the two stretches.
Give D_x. 0.94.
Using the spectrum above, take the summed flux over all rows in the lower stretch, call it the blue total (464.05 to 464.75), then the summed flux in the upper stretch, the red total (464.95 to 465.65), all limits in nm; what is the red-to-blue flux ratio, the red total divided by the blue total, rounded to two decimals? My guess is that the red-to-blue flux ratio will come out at 0.99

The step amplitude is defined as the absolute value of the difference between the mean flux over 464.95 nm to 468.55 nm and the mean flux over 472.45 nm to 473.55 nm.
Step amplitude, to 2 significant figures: 1.1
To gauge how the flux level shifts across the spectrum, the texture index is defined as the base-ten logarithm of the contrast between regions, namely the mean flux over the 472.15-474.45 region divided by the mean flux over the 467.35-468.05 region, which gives 0.022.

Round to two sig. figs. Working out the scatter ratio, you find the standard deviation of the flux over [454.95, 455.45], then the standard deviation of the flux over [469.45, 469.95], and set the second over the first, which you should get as 0.89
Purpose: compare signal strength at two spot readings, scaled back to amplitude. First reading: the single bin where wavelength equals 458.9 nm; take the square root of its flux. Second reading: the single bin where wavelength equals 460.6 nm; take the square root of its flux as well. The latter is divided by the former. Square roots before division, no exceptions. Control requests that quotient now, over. 1.06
